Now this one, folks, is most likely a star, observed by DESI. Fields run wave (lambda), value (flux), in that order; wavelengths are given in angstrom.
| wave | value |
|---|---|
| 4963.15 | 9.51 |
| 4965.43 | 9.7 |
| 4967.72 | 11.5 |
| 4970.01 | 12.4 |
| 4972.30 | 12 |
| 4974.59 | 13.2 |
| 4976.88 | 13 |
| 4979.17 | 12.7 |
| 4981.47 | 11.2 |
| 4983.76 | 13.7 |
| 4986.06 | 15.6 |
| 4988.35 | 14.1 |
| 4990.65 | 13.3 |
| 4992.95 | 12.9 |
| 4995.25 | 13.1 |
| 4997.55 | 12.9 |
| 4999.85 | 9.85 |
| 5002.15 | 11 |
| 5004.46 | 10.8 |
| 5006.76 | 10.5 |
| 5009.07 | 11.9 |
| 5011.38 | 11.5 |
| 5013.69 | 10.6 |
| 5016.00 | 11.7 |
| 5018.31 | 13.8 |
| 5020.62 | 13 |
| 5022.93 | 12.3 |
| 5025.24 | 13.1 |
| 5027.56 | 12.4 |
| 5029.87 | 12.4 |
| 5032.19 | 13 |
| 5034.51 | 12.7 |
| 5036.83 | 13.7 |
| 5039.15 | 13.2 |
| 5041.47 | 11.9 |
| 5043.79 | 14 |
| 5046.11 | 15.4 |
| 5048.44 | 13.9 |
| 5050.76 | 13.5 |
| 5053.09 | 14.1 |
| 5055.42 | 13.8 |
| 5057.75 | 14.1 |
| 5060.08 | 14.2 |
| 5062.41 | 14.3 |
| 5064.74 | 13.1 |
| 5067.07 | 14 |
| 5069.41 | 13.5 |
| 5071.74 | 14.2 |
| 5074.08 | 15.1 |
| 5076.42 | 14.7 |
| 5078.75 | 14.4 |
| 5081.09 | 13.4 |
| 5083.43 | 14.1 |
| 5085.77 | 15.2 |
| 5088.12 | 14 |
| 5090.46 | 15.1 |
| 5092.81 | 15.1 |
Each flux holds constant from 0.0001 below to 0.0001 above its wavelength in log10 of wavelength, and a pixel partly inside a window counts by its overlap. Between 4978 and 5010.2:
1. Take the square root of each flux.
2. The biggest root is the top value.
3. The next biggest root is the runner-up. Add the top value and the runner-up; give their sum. 7.70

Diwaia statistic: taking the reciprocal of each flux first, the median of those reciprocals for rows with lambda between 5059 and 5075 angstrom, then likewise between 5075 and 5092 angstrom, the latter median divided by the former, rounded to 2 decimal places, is 0.99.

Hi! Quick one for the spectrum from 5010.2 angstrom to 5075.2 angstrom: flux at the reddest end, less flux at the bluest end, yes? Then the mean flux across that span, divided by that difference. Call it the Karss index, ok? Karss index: 4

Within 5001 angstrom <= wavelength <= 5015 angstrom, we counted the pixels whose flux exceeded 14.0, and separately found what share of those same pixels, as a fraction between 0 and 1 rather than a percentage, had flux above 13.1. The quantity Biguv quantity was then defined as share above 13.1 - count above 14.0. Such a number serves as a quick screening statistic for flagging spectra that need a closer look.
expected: 0.0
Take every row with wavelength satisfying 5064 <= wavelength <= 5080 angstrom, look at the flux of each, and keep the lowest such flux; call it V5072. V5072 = 13.1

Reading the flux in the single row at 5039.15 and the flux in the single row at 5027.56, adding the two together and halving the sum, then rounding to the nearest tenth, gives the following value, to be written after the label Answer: 12.8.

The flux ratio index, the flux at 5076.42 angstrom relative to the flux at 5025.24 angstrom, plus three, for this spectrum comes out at 4.12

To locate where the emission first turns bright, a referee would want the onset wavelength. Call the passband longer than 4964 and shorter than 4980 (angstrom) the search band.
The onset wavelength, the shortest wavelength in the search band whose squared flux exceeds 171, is 4974.59 angstrom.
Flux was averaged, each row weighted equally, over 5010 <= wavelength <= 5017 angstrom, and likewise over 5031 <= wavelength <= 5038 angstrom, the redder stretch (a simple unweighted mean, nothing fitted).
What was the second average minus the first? 2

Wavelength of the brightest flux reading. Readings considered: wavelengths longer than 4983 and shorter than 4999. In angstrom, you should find 4986.06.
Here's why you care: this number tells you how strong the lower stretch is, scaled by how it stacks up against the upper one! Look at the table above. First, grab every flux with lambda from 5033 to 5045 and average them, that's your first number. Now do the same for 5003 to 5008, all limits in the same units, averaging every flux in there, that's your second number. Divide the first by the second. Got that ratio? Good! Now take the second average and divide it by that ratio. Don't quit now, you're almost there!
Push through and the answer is 8.7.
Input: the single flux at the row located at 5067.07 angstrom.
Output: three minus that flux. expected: -11.0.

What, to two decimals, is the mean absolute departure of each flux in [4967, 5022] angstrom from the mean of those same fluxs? 1.10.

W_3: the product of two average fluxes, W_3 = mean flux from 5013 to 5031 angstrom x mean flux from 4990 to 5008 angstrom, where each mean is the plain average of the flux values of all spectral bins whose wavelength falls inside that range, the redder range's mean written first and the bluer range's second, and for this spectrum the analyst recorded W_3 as 146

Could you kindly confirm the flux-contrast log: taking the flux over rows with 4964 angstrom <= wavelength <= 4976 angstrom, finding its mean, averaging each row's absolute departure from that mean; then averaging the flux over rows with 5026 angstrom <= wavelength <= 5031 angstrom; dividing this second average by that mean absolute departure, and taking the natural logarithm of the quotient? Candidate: 2.6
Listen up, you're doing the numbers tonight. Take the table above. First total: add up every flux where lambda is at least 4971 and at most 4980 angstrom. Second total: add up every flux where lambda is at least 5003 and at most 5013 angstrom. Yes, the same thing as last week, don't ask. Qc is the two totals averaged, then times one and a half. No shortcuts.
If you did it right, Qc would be 71.7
